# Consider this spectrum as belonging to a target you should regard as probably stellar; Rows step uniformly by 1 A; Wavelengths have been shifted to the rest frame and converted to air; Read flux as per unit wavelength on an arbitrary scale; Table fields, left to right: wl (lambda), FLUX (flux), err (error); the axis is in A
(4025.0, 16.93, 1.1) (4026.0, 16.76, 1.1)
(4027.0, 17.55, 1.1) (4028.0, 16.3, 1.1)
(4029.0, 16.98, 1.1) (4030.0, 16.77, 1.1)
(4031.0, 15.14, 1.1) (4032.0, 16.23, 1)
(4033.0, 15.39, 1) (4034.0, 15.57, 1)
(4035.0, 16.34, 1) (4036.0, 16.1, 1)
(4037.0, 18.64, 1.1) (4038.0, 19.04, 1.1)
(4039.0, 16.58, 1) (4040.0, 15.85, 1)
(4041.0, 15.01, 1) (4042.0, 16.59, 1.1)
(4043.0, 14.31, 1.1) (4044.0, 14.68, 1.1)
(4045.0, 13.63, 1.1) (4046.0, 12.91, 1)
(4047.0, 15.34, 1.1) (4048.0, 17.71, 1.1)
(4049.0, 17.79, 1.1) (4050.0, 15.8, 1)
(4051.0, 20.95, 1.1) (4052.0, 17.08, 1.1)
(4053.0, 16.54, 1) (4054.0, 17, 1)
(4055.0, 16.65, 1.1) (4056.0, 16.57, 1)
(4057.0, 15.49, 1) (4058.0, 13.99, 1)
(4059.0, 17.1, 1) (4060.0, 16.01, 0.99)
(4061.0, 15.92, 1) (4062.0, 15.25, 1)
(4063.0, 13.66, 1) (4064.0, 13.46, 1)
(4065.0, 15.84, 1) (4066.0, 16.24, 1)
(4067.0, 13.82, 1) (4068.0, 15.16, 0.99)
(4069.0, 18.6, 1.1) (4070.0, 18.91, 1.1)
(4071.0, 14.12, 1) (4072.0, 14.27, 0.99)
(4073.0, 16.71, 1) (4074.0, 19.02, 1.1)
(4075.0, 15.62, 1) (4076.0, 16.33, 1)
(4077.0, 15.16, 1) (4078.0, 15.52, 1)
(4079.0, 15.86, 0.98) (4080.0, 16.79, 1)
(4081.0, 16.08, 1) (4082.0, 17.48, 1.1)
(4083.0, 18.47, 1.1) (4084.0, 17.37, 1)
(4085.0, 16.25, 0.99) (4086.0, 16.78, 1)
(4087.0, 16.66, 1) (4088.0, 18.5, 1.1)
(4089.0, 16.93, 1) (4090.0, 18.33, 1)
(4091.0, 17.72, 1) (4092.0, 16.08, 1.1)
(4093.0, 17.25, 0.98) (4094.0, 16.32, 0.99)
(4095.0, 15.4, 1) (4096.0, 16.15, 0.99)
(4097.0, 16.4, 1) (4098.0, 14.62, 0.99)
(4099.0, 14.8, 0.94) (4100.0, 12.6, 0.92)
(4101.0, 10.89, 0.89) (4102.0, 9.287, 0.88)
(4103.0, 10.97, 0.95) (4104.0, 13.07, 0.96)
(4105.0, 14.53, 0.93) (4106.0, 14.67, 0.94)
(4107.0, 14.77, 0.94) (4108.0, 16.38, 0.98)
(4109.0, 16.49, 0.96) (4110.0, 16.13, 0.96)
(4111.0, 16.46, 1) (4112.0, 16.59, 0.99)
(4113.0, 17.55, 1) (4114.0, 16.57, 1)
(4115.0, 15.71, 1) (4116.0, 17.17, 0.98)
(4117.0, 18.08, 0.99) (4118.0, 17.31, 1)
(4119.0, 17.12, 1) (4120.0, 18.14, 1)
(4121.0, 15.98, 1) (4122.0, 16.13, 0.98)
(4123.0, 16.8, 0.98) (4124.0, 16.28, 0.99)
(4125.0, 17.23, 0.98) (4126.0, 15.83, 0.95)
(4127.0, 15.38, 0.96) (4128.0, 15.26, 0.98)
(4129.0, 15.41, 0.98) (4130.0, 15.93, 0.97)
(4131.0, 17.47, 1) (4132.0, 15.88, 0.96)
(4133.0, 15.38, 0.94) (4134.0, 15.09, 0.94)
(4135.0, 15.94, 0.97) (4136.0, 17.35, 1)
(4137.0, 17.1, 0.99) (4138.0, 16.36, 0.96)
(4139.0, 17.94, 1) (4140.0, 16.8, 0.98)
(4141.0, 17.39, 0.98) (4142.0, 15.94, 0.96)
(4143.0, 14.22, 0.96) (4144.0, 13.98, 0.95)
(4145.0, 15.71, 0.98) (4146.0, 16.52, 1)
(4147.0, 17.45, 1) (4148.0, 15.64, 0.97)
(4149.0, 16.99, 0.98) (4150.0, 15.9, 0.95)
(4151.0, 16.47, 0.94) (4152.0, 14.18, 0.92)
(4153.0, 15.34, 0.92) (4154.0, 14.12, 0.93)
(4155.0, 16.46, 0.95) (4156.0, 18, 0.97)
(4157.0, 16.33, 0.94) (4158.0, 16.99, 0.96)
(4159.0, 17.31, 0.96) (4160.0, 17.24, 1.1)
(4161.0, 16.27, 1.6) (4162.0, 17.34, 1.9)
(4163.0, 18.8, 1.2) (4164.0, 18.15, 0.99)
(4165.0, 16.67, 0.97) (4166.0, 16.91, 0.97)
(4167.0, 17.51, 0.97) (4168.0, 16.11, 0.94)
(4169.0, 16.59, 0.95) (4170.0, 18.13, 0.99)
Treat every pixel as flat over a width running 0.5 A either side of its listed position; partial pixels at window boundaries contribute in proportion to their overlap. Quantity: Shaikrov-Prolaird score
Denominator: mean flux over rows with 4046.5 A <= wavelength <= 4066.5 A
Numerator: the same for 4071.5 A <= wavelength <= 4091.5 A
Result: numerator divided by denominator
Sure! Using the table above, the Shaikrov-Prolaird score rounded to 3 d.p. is 1.035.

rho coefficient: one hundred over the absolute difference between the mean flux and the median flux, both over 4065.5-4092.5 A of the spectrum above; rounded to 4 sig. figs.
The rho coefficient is 2596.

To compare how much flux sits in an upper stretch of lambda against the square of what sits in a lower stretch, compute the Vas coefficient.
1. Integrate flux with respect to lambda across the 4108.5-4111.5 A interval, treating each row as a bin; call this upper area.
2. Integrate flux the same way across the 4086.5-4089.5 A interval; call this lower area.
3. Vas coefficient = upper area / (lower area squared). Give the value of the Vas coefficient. 0.018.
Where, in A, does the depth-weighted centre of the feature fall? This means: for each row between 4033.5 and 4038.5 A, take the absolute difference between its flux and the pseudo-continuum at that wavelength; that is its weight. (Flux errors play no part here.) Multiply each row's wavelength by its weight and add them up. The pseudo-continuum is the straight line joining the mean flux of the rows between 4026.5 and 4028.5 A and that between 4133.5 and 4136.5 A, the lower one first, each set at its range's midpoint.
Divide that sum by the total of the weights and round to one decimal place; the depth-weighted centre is 4036.5 A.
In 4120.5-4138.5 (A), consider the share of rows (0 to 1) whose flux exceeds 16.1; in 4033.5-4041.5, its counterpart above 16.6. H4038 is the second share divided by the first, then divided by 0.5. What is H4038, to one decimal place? 1.1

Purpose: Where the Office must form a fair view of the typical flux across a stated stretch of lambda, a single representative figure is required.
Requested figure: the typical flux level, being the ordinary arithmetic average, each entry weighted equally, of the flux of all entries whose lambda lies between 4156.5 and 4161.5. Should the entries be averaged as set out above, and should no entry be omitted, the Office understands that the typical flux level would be 16.8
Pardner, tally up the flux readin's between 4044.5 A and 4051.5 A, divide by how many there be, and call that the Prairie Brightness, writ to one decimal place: 16.3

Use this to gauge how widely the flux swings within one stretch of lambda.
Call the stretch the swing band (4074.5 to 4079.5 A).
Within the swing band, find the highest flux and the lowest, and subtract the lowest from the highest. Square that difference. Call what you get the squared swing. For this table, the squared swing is 1.4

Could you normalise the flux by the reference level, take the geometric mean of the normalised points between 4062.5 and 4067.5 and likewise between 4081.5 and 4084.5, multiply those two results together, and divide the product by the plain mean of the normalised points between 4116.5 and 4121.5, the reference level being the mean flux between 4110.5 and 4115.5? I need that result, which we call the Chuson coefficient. 0.90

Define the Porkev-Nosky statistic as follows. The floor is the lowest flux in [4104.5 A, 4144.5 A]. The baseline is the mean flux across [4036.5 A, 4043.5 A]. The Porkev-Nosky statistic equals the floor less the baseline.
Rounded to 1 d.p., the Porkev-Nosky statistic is -2.6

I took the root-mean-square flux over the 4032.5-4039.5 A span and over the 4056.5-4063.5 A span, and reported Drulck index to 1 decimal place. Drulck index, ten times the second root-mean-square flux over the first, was 9.1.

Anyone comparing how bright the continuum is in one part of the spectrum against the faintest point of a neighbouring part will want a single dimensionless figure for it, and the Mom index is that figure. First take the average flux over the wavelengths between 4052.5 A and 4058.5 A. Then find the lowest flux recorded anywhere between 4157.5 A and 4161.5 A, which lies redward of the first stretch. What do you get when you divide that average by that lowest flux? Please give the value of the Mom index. 0.99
